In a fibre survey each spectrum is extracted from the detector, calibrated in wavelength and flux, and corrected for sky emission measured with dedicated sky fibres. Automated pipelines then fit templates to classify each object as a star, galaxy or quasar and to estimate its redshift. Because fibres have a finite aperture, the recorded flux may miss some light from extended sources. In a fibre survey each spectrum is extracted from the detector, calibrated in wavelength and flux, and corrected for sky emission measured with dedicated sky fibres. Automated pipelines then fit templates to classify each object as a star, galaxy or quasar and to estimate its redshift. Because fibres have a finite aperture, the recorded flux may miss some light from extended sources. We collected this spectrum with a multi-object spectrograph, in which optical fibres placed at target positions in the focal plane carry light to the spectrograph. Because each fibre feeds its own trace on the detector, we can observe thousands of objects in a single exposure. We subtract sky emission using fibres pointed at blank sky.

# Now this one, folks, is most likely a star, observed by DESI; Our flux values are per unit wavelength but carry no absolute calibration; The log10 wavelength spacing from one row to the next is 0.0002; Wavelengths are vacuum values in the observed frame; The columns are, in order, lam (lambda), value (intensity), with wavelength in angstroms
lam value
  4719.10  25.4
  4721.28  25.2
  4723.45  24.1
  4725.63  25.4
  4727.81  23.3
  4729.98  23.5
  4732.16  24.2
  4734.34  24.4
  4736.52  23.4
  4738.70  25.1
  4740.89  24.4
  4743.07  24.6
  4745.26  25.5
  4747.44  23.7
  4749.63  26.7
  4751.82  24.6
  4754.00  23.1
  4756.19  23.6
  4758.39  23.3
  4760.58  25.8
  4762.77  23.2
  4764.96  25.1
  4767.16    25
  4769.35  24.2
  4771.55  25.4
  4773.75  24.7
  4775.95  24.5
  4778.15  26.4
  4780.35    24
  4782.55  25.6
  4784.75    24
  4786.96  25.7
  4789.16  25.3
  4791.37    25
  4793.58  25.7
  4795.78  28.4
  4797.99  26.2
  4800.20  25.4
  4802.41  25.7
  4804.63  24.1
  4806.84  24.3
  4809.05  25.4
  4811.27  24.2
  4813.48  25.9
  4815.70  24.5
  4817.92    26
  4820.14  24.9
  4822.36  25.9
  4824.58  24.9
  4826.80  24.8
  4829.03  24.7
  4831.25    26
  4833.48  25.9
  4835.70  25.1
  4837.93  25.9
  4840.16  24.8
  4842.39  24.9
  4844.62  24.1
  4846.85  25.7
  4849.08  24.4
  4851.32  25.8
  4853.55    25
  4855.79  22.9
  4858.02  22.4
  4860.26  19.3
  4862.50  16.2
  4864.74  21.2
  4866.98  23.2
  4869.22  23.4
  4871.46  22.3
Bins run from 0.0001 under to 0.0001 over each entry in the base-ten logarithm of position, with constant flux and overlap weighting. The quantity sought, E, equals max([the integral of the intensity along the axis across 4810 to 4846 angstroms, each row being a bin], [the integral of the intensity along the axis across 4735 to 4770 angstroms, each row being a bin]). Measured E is 906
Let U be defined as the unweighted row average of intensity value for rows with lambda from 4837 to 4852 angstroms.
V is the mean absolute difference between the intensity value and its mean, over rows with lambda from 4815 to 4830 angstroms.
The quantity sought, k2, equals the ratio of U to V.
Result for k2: 52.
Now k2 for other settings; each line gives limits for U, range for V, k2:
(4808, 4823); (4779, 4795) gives 42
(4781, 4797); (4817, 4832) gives 46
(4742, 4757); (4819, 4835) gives 45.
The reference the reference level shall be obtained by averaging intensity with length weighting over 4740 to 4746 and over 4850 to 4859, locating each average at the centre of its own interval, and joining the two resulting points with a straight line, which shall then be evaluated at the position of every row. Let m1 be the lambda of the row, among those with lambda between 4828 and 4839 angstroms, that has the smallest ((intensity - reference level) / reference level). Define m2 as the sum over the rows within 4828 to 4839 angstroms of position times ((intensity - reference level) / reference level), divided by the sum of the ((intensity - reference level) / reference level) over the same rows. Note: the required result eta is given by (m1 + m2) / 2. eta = 4831.5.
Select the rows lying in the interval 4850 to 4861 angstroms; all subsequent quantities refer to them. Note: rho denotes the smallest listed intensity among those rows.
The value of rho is 19.3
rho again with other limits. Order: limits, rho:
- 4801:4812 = 24.1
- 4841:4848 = 24.1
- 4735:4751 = 23.4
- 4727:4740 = 23.3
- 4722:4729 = 23.3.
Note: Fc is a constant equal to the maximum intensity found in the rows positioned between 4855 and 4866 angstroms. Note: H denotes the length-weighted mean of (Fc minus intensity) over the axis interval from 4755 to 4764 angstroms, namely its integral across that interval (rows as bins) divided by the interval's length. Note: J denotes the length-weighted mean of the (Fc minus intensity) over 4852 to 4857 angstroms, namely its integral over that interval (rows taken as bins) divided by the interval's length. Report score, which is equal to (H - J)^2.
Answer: 0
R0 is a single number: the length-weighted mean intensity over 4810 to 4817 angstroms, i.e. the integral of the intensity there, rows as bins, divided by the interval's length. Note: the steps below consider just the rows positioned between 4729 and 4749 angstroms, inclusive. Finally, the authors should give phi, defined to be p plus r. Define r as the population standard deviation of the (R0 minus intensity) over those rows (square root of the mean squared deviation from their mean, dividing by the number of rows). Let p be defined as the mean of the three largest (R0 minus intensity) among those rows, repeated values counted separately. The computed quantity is 2.0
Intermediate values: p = 1.4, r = 0.67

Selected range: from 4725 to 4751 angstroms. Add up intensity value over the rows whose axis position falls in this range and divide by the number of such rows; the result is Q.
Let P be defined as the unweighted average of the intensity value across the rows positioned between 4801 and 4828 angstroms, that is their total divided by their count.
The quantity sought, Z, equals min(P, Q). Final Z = 24.52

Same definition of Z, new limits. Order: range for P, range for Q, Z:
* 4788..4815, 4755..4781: 24.60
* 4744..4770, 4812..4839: 24.48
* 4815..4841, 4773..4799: 25.28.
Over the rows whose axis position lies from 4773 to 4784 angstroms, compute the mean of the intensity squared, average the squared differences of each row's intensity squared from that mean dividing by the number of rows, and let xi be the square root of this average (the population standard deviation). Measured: 43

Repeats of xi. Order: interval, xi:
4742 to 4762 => 58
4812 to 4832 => 31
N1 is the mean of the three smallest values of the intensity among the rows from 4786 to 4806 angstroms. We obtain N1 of 24.8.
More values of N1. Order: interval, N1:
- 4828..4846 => 24.5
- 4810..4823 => 24.5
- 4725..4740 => 23.4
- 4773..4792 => 24.2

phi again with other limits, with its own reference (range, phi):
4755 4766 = 2.6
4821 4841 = 0.7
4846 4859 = 3.0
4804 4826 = 1.4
